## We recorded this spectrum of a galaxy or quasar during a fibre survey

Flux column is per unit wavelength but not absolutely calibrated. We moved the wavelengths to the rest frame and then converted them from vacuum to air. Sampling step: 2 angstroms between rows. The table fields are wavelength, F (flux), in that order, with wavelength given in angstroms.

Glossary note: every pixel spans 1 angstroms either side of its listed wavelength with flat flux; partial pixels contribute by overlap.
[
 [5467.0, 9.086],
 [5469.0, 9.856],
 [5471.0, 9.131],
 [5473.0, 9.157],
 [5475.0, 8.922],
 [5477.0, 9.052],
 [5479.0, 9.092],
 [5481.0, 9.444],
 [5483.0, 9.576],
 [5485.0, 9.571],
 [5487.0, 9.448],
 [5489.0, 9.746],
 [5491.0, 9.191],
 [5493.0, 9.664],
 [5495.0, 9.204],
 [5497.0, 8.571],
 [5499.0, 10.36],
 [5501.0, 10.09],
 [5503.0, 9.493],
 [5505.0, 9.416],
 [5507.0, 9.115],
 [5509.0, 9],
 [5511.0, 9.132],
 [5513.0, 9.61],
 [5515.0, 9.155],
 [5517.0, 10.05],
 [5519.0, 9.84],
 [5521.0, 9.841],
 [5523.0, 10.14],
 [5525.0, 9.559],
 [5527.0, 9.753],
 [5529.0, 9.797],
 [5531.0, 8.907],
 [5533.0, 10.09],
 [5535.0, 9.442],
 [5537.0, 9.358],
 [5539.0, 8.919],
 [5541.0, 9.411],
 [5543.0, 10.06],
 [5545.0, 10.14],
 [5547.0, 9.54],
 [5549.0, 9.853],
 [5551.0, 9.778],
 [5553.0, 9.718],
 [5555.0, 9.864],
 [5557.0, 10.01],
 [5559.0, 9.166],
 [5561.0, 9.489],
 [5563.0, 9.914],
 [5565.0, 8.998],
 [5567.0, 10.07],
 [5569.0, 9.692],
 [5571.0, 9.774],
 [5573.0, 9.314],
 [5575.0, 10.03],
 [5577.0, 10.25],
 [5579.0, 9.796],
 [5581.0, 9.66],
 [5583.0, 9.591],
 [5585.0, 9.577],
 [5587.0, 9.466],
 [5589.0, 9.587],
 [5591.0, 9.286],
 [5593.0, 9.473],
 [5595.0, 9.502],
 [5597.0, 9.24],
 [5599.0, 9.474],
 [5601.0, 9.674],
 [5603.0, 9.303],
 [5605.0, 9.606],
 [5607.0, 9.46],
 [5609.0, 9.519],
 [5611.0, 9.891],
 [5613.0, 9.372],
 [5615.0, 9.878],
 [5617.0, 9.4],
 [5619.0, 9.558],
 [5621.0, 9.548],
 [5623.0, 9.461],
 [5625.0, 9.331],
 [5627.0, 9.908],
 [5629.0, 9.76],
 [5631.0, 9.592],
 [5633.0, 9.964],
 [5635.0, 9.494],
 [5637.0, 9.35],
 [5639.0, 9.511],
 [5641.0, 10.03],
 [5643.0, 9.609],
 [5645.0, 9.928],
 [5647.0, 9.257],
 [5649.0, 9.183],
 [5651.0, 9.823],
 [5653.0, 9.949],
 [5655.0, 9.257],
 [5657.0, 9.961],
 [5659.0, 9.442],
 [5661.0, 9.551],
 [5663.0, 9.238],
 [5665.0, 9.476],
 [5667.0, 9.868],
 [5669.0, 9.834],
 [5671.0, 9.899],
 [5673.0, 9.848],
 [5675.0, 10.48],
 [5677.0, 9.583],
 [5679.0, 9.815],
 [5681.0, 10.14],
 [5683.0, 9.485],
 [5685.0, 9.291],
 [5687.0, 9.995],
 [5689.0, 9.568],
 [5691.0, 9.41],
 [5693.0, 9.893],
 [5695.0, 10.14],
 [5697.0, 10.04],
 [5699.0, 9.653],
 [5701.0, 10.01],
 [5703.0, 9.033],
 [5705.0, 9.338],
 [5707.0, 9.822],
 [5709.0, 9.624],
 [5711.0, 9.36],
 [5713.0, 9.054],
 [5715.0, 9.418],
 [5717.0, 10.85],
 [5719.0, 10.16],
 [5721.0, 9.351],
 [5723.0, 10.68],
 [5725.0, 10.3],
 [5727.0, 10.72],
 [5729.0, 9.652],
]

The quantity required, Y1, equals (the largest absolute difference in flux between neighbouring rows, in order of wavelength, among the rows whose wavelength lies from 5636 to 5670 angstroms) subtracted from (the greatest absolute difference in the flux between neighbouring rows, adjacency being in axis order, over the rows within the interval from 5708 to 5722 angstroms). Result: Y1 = 0.7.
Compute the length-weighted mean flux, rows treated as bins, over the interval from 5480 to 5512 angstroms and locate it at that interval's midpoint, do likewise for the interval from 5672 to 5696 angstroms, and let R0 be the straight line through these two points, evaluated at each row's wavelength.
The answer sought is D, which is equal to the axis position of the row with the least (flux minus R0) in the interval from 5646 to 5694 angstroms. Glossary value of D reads 5649.0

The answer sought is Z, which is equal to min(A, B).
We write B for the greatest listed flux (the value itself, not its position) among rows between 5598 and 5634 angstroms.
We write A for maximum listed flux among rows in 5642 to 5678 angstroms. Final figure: 10.0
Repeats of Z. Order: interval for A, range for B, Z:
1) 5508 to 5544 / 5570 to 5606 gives 10.1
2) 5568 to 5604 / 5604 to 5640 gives 10.0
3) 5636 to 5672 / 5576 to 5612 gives 10.0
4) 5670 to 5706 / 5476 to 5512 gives 10.4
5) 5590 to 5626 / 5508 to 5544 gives 9.9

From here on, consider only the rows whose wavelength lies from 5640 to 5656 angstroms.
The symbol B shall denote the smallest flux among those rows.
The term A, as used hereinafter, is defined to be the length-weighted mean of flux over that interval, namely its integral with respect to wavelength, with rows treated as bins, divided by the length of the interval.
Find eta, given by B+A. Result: 18.8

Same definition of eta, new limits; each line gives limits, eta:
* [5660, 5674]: 18.9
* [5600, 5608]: 18.8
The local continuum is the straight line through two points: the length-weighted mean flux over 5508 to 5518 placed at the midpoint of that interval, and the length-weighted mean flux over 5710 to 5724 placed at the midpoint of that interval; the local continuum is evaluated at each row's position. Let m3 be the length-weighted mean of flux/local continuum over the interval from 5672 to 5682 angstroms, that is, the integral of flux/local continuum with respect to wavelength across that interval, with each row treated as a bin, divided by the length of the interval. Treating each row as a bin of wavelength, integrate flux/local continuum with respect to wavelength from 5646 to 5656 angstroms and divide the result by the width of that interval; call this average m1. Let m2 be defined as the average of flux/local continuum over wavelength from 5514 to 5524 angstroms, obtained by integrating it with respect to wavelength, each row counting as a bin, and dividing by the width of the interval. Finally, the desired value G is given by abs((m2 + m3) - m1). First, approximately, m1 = 0.98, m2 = 1.04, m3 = 1.02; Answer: 1.09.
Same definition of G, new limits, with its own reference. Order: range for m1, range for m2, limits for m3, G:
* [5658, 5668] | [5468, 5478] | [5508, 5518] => 1.01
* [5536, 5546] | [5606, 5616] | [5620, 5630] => 0.98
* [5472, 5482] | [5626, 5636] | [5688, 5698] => 1.03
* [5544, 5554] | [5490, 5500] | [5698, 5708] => 0.95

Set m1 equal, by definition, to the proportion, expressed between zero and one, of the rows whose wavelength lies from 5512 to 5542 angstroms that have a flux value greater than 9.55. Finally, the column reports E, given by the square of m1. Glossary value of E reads 0.36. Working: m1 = 0.60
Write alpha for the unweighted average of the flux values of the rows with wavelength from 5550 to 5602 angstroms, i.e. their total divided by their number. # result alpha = 9.63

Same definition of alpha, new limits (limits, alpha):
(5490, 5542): 9.50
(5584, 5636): 9.55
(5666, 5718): 9.75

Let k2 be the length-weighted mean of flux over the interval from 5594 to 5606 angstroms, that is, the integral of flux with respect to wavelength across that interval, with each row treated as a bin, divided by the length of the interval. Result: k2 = 9.47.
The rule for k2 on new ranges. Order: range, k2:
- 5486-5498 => 9.30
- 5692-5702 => 9.95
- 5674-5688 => 9.83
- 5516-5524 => 9.97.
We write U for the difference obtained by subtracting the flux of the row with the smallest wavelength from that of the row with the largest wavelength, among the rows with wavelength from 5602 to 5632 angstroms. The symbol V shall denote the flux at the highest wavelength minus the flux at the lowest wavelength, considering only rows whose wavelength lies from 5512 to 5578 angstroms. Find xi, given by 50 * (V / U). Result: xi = 111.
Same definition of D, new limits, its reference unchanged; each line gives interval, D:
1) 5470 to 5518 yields 5497.0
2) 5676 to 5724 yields 5703.0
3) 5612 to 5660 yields 5649.0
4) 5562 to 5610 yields 5565.0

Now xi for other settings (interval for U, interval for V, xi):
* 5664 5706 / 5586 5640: -16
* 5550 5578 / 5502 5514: 12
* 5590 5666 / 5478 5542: 84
